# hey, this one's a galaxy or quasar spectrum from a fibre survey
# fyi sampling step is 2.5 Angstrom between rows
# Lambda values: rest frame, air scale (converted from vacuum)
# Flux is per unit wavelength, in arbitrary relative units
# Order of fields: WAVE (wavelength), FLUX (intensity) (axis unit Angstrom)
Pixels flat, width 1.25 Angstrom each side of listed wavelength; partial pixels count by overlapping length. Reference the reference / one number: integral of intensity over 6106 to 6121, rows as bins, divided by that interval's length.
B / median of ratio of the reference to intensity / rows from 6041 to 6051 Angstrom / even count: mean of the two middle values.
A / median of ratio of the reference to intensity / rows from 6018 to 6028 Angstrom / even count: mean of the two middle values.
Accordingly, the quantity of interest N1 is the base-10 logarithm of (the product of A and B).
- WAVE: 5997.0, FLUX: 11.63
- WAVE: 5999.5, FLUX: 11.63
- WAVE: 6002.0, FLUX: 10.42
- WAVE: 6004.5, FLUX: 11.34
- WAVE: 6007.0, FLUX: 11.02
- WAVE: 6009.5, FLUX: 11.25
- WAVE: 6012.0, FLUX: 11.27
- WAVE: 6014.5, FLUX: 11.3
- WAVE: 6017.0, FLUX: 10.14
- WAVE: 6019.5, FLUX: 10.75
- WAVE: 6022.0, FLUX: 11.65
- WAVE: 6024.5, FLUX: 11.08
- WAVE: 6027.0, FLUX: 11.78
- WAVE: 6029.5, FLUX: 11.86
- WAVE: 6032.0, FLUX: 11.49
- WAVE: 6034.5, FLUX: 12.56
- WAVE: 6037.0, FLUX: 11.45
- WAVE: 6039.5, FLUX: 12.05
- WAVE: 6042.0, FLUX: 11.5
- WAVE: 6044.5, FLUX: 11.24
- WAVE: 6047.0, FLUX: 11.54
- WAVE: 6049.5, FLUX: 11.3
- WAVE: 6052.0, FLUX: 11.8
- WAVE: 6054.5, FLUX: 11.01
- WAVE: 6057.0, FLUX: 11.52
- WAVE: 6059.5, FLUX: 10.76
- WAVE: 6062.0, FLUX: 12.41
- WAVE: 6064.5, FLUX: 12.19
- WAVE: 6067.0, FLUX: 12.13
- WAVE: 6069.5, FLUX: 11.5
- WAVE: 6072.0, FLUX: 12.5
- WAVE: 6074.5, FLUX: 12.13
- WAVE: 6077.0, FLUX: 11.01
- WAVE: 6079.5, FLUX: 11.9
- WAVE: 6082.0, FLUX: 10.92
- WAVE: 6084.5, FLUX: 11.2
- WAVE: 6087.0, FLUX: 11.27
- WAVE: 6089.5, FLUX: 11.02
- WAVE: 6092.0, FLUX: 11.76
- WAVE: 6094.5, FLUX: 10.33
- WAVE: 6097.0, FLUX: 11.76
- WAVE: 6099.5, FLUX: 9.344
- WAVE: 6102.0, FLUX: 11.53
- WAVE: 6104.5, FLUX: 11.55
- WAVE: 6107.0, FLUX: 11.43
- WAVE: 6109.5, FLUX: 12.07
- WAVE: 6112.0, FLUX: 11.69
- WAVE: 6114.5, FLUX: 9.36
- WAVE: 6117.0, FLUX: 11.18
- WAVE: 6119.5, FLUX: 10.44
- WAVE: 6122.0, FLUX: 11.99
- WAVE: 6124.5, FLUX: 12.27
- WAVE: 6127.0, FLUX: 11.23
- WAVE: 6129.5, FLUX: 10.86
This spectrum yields -0.026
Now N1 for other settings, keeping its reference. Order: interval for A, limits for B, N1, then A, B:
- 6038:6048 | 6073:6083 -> -0.034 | 0.96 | 0.965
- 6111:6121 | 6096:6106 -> -0.010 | 1.02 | 0.956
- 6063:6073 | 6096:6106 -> -0.061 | 0.91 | 0.956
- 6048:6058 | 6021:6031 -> -0.040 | 0.97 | 0.942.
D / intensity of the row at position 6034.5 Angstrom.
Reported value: 12.56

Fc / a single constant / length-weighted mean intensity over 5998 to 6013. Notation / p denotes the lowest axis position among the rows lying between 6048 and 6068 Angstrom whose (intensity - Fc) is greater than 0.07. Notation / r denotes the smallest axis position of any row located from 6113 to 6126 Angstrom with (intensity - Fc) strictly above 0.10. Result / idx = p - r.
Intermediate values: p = 6049.5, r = 6122.0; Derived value -72.5 Angstrom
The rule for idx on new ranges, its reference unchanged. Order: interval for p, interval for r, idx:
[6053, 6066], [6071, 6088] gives -15.0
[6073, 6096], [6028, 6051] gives 45.0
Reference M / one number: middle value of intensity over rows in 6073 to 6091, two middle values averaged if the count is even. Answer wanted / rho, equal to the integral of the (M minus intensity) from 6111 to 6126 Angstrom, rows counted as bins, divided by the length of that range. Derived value 0.05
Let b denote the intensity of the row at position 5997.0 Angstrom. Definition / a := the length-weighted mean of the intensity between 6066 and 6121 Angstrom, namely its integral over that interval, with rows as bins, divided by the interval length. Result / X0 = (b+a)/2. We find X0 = 11.45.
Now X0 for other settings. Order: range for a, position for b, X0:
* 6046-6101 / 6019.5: 11.09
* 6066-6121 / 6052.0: 11.54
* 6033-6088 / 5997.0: 11.63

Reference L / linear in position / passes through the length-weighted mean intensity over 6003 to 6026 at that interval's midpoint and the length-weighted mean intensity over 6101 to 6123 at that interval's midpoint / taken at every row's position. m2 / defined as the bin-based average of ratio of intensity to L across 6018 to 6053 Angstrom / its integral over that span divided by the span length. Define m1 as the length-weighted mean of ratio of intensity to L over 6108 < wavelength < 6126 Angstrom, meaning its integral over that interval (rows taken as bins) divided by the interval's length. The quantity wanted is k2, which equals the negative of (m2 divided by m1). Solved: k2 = -1.04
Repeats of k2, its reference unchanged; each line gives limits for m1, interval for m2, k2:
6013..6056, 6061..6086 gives -1.02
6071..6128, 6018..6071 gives -1.03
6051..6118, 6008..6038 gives -1.01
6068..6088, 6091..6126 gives -0.96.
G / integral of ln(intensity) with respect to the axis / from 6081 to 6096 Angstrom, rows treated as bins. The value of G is 36.1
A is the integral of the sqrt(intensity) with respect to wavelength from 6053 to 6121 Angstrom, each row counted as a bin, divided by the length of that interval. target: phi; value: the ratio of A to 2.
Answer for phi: 1.682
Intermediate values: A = 3.36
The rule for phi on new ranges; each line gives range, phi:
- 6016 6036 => 1.690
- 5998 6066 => 1.689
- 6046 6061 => 1.683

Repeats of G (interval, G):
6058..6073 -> 37.1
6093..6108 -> 35.9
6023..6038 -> 36.9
